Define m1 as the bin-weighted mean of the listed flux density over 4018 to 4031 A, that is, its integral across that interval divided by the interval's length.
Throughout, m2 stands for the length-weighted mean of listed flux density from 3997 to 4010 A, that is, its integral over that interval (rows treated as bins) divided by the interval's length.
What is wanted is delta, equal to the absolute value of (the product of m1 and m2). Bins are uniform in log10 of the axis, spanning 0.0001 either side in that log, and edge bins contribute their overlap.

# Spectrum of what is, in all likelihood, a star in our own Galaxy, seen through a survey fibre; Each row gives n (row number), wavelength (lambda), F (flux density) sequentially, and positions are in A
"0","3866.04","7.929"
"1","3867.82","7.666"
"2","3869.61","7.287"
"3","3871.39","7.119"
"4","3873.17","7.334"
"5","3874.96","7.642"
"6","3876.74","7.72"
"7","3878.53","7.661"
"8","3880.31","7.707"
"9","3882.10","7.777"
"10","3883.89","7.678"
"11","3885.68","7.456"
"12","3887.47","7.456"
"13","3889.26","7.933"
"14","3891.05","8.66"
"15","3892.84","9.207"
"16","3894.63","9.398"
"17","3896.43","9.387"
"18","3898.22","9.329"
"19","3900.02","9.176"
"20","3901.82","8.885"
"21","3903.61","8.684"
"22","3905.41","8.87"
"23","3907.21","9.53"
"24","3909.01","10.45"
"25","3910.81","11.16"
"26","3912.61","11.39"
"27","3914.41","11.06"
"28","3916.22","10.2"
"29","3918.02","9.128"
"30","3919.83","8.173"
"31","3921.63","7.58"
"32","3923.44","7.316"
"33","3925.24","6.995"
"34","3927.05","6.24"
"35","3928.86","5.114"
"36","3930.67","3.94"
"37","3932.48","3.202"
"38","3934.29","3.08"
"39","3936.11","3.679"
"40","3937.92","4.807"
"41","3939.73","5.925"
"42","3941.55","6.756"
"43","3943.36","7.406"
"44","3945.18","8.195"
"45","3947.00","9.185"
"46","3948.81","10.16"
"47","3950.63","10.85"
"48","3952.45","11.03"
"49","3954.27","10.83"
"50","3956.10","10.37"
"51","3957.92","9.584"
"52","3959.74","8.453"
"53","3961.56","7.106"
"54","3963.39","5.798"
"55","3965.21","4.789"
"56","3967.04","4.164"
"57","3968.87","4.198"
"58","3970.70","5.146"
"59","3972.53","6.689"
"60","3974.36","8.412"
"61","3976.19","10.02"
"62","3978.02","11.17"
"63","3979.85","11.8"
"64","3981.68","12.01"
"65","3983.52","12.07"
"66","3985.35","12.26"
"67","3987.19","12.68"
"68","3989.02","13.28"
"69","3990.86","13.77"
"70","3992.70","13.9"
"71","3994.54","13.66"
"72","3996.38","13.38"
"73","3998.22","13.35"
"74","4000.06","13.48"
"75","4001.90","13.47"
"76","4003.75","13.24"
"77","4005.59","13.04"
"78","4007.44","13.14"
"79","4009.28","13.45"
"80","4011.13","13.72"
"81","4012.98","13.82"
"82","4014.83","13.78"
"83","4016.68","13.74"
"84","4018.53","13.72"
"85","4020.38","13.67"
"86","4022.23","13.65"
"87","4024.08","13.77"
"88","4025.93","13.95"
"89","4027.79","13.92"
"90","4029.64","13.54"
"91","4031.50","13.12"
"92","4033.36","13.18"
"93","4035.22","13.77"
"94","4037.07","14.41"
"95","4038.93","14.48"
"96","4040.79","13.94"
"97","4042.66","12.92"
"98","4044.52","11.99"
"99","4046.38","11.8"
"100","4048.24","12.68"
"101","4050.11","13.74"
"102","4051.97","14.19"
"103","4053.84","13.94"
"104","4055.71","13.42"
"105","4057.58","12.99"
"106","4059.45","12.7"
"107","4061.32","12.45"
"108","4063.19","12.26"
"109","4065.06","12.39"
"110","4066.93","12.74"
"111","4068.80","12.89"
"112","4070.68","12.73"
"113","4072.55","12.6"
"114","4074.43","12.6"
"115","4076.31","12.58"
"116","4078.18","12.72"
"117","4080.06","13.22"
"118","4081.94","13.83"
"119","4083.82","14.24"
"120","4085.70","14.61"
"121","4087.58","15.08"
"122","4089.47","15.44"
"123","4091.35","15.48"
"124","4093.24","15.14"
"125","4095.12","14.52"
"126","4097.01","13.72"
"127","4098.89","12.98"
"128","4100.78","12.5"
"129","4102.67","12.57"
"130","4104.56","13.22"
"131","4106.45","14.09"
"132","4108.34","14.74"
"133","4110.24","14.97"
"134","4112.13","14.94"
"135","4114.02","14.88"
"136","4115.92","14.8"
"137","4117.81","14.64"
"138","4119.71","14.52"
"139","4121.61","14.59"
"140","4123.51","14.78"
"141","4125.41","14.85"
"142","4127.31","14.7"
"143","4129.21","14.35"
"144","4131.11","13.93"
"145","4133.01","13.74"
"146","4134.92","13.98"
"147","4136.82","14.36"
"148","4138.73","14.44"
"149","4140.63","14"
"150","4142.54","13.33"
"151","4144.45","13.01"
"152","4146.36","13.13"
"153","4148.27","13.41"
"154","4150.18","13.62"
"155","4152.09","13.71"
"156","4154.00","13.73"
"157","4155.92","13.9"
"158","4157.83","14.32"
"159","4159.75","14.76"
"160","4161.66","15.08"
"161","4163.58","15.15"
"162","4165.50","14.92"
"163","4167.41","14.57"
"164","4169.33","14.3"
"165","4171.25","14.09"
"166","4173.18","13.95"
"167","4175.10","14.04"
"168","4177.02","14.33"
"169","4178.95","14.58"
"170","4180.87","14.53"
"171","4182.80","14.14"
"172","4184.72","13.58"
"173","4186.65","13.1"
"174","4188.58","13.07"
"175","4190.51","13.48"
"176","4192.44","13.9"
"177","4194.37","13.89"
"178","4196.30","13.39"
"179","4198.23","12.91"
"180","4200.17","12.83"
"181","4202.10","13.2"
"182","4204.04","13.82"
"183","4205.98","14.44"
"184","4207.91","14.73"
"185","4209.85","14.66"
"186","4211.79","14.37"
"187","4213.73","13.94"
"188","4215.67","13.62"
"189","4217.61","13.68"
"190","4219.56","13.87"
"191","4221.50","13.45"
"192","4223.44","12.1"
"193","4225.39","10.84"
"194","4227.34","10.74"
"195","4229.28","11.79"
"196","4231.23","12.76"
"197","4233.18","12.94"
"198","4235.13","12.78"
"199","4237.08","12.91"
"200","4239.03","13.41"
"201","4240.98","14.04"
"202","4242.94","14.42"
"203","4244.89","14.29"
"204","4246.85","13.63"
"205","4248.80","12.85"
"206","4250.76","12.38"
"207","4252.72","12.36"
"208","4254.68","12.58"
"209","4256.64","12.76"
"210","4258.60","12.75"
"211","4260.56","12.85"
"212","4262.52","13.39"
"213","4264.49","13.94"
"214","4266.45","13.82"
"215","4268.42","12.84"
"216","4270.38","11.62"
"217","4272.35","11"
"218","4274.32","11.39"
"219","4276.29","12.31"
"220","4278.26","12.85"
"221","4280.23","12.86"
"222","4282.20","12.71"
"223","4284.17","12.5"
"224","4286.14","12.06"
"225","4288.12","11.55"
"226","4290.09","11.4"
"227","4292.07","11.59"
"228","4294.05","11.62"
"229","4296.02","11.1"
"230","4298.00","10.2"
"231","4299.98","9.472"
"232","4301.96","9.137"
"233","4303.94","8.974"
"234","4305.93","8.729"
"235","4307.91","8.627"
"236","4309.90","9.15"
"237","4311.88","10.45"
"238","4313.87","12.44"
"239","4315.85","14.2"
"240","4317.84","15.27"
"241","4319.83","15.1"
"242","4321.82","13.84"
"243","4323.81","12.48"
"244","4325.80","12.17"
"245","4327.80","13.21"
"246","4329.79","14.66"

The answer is 183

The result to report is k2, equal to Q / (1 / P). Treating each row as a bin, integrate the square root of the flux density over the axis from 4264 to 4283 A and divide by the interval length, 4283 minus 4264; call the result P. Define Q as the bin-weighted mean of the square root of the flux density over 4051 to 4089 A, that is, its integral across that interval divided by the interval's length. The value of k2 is 12.8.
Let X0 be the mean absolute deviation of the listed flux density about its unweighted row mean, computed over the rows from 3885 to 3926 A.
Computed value 1.0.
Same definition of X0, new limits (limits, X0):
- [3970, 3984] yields 2.2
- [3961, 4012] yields 2.9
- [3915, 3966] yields 2.0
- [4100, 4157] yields 0.6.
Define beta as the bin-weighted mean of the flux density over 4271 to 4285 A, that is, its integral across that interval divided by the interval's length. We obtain 12.2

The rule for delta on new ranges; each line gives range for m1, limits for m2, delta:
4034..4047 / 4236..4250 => 182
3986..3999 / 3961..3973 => 71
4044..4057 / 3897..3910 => 122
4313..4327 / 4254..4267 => 179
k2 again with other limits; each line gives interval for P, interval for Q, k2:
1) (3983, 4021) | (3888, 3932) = 10.6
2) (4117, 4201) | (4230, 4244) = 13.7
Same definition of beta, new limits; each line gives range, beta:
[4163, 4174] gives 14.5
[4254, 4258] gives 12.7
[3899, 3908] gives 9.0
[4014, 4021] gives 13.7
